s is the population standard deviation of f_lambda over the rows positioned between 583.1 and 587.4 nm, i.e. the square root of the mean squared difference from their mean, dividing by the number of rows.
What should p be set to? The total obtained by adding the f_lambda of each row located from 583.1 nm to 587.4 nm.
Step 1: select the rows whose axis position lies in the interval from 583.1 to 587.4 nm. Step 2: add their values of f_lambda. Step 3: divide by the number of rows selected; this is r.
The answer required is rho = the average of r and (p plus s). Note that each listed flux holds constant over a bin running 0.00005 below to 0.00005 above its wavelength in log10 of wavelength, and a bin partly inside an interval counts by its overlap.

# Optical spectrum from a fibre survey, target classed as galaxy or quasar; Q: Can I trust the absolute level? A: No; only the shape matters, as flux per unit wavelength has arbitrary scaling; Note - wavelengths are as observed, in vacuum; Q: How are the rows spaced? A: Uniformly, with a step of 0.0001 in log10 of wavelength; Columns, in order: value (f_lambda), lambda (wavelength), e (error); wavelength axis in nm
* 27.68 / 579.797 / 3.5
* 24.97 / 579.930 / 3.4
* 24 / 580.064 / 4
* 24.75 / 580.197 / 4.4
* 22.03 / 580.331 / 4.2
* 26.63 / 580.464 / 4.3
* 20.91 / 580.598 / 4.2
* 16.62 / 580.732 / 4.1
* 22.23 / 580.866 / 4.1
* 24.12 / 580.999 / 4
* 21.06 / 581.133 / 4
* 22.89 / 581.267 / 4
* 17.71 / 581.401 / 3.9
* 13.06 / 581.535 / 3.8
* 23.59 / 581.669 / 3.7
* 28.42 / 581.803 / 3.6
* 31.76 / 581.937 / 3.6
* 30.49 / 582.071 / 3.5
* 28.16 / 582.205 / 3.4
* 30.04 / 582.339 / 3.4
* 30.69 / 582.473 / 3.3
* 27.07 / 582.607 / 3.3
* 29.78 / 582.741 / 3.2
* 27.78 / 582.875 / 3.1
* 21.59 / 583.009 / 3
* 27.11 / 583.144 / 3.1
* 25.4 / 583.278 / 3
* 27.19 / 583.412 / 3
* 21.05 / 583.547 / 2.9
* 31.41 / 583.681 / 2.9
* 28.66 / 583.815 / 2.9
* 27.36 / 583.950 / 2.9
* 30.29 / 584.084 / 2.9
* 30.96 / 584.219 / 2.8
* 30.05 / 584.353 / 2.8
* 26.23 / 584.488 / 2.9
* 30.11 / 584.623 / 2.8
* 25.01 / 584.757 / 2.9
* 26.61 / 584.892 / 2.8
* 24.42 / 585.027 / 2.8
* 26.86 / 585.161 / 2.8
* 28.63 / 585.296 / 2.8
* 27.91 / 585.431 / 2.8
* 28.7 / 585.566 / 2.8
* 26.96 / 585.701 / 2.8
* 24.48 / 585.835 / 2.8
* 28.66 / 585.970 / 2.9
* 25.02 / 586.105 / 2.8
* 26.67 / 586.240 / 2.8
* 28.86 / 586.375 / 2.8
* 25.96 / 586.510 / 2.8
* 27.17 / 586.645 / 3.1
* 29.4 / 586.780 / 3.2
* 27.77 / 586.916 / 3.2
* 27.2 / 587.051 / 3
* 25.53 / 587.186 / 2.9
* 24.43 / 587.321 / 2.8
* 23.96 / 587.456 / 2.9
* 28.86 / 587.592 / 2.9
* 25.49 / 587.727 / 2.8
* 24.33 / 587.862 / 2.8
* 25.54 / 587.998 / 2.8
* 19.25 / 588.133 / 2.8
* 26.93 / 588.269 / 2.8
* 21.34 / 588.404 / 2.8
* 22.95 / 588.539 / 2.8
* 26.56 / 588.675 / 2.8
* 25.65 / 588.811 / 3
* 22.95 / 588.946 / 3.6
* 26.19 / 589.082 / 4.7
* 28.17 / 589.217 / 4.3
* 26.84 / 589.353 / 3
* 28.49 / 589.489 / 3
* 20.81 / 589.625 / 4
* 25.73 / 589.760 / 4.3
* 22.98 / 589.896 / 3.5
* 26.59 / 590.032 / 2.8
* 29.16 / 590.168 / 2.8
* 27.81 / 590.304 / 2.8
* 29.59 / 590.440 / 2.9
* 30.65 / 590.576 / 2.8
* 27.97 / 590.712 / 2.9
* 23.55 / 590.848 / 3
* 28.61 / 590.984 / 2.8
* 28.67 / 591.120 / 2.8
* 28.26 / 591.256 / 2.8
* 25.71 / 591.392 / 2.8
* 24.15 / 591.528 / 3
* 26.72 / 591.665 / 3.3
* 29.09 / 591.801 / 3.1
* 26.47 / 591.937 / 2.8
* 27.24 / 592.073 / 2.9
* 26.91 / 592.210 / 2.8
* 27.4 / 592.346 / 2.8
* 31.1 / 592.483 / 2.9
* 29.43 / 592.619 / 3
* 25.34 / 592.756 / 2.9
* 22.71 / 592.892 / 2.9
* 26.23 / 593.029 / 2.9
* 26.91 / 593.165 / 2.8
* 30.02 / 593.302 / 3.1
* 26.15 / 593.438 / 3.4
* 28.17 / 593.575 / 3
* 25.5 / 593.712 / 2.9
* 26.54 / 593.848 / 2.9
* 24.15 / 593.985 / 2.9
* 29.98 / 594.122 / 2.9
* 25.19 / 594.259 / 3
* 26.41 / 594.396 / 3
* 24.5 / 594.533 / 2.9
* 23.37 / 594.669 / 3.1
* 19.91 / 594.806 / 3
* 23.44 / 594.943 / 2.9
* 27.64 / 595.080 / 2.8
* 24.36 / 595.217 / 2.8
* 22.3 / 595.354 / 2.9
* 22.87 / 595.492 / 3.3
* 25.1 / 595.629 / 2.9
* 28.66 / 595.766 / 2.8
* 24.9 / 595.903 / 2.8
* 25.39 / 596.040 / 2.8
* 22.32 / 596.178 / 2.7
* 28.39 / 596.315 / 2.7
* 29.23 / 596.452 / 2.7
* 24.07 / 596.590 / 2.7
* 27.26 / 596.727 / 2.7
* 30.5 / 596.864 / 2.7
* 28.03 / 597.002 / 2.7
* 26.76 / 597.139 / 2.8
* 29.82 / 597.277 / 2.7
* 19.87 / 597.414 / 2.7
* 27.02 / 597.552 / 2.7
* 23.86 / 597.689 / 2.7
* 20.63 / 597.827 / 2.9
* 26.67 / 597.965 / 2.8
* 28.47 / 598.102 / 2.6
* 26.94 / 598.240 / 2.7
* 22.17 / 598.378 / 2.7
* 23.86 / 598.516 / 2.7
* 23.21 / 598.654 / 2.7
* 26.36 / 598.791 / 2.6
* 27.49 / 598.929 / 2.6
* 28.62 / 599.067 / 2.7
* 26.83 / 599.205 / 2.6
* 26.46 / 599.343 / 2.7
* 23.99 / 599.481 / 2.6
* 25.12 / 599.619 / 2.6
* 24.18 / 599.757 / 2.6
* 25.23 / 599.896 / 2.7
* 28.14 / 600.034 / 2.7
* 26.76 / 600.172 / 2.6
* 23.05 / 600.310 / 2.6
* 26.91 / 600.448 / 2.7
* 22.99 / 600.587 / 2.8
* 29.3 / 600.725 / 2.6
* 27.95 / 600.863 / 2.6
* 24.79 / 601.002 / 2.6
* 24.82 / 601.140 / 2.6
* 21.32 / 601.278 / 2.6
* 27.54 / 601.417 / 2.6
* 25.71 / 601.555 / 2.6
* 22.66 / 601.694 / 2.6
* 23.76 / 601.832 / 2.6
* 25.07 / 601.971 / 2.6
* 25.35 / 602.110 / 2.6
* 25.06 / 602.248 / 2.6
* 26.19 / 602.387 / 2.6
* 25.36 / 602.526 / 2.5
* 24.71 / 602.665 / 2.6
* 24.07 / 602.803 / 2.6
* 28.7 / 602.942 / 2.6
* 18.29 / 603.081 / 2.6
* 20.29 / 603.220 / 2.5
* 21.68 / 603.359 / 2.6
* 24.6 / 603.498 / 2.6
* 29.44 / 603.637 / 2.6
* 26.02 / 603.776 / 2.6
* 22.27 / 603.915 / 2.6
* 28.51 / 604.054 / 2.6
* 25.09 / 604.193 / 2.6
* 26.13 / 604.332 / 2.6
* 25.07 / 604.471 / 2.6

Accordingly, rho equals 451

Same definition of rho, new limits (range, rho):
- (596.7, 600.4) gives 363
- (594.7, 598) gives 319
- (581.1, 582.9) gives 197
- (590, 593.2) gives 343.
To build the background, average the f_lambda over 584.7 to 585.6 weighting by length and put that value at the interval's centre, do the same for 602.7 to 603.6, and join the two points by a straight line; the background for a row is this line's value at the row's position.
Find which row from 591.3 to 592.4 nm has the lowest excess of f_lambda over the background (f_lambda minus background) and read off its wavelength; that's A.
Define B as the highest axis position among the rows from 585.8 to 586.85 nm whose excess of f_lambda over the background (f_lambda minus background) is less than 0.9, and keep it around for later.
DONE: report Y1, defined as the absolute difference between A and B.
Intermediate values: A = 591.528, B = 586.645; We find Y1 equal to 4.88 nm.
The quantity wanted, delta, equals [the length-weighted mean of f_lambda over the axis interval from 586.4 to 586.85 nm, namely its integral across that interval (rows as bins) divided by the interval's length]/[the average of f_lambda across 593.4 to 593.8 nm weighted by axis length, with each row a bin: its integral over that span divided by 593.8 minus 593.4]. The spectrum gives 1.04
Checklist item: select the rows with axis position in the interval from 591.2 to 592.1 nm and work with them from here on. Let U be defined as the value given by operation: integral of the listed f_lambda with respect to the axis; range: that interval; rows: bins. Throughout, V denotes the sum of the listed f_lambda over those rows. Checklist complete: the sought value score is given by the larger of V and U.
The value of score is 188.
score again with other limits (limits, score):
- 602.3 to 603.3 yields 168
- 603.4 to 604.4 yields 182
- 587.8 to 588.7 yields 167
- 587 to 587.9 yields 180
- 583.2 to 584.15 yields 191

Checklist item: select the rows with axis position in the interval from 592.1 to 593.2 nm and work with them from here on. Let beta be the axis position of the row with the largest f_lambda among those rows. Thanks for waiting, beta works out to 592.483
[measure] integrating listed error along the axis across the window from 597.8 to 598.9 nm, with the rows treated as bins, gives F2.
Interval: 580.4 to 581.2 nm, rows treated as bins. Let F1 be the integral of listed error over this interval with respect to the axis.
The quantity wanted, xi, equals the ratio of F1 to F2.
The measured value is 1.1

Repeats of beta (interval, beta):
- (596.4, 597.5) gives 596.864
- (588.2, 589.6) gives 589.489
